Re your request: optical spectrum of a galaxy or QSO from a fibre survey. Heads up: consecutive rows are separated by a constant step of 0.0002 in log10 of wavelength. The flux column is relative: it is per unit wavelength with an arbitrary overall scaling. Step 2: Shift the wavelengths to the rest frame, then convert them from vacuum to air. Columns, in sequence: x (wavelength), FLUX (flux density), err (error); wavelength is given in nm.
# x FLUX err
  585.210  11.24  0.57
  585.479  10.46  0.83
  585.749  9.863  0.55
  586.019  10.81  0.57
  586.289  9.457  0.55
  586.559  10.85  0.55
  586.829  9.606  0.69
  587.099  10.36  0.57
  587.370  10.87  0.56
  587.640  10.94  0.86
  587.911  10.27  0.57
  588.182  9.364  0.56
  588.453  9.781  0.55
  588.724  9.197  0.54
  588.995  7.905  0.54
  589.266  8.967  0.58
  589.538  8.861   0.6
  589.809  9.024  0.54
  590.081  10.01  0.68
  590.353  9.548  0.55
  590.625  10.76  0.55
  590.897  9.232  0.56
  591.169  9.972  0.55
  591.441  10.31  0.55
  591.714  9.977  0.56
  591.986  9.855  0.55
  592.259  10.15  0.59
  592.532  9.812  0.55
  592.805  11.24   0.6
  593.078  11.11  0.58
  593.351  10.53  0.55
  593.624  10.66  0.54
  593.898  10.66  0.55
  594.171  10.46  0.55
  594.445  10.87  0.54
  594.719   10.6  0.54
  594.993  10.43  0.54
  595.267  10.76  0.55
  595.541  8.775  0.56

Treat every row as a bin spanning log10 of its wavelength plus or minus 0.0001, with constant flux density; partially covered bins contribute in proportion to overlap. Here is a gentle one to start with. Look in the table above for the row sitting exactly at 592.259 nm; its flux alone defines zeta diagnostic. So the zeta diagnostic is 10.15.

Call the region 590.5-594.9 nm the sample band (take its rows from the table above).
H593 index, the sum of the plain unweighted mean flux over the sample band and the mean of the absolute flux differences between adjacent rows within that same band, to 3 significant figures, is 10.8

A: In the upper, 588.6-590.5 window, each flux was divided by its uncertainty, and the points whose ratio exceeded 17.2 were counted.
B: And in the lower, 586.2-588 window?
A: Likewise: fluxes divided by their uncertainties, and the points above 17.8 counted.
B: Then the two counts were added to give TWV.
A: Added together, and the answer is 5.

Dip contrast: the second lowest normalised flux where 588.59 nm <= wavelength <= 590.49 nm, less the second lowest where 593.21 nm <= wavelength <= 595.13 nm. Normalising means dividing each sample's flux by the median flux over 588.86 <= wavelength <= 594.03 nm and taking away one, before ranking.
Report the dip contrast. -0.16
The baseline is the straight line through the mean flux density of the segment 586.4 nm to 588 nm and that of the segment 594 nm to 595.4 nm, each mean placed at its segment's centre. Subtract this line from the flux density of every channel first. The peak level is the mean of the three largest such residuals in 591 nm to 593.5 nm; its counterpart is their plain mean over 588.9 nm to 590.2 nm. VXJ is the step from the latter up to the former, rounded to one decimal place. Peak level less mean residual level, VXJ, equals 1.9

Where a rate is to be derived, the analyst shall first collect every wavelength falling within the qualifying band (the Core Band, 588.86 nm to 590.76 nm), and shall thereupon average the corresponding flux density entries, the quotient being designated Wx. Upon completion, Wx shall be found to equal 9.3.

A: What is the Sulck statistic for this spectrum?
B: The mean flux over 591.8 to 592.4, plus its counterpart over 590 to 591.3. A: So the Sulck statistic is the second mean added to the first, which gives 19.9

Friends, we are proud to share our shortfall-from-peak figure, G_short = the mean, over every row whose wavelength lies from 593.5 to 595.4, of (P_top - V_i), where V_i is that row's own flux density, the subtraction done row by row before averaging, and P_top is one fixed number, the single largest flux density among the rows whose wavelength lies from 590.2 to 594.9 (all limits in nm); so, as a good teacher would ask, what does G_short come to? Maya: 0.61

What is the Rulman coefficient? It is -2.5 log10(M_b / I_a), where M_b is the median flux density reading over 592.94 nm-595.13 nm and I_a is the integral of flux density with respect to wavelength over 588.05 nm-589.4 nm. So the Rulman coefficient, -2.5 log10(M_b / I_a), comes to 0.2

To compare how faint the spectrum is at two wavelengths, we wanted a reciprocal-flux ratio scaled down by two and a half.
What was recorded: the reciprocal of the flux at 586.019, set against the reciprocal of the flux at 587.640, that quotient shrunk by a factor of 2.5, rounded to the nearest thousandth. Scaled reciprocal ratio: 0.405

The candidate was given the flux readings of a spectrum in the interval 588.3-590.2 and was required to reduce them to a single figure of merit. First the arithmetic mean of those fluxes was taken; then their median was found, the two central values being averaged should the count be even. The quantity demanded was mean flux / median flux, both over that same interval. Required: 1.01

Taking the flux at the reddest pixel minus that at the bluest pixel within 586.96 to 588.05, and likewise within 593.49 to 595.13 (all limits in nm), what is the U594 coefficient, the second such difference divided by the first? 2.6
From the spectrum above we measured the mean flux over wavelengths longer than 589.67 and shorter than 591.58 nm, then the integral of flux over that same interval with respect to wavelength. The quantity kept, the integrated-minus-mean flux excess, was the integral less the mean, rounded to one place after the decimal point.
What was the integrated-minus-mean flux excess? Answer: 8.9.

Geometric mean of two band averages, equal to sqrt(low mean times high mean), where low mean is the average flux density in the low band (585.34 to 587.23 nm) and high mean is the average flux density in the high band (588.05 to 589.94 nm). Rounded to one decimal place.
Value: 9.6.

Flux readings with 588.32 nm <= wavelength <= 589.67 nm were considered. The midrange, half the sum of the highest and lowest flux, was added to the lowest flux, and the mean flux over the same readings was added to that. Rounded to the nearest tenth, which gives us 25.7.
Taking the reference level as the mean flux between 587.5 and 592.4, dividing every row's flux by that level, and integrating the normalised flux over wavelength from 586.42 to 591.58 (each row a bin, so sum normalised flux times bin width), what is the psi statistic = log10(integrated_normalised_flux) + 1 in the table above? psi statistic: 1.72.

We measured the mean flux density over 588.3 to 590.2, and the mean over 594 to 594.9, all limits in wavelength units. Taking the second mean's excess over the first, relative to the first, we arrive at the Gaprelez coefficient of 0.17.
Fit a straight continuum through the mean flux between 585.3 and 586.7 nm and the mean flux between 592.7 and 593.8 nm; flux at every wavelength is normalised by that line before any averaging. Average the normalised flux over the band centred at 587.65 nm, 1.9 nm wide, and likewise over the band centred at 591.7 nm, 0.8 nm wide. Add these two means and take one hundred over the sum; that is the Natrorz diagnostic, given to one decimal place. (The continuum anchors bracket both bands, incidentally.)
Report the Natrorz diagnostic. 52.4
